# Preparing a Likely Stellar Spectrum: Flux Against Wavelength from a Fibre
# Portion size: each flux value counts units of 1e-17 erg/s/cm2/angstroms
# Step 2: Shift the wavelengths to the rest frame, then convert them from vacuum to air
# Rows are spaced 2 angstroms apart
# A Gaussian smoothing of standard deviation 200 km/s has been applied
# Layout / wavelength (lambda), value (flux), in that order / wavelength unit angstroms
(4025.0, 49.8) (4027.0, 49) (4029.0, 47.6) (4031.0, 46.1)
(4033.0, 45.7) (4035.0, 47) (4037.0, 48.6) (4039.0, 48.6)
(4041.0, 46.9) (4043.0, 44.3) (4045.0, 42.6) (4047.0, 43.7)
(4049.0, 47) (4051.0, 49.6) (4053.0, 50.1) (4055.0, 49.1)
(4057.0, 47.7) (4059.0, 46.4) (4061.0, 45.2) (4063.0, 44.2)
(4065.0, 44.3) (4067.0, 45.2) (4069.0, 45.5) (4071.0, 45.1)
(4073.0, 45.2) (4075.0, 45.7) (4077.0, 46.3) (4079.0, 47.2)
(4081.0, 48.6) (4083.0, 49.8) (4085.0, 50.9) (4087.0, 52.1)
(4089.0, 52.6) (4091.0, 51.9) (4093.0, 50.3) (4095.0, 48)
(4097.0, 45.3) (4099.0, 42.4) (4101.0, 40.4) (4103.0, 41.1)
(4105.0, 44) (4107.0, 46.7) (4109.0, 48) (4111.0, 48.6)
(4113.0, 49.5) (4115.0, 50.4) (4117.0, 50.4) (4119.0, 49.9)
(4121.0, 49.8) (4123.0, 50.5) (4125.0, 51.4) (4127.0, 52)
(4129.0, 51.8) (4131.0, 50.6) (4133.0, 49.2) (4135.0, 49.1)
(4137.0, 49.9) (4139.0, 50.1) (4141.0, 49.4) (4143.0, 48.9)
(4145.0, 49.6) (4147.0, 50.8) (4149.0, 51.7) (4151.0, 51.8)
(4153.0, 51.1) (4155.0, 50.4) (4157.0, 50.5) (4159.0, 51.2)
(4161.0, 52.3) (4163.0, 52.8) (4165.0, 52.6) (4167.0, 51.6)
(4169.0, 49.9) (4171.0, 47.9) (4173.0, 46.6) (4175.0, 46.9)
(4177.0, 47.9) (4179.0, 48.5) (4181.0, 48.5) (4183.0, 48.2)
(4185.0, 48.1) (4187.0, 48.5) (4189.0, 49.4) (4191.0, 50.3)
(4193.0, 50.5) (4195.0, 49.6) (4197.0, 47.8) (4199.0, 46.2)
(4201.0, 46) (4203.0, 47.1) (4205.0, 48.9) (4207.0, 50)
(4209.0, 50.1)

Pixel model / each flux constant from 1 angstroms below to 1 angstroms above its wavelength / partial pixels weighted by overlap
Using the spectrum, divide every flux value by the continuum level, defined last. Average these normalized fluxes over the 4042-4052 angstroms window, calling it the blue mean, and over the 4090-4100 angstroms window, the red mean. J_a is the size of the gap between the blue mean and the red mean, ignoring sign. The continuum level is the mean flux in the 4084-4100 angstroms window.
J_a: 0.044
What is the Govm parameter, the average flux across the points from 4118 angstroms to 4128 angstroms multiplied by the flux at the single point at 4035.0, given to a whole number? 2384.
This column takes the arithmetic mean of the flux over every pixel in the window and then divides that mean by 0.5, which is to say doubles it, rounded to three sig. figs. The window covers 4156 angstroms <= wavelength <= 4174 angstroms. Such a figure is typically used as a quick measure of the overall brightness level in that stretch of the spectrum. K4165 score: 101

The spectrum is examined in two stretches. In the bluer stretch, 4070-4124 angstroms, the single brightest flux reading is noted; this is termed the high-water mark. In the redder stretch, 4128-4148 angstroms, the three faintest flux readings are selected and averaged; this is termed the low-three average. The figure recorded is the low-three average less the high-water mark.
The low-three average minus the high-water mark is -3.5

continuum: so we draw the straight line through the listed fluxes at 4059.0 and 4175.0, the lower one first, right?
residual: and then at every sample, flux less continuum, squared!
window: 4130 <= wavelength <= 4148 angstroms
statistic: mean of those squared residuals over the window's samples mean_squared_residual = 9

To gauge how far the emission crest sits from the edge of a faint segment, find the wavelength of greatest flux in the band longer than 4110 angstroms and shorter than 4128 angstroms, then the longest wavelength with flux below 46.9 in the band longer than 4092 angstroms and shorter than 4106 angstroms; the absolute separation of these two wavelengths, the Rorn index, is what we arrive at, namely 22 angstroms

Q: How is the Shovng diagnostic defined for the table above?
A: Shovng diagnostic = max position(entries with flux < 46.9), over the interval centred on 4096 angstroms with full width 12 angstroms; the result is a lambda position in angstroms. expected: 4101.0 angstroms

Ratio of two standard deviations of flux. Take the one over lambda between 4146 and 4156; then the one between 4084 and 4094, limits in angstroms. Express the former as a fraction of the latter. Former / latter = 0.6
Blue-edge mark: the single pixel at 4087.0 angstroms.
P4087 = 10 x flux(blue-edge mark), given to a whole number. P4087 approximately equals 521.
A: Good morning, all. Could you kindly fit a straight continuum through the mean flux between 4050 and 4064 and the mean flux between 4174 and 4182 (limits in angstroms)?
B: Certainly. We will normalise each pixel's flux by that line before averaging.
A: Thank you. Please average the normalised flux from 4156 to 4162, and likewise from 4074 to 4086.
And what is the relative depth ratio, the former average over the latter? 1.06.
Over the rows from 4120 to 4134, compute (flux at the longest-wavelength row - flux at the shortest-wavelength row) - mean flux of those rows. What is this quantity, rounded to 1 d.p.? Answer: -51.4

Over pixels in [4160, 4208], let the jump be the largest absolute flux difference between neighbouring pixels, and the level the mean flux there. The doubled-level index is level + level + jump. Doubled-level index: 100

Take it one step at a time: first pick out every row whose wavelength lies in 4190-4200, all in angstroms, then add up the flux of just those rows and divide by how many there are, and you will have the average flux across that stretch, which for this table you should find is 48.9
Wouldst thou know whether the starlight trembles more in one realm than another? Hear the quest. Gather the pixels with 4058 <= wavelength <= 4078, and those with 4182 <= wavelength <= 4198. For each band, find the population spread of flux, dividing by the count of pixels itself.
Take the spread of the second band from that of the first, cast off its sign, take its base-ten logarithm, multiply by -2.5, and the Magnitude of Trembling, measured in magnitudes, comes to 1.3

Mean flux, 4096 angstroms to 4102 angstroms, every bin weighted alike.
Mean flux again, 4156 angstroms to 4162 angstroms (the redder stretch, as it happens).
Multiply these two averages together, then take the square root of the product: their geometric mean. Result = 46.8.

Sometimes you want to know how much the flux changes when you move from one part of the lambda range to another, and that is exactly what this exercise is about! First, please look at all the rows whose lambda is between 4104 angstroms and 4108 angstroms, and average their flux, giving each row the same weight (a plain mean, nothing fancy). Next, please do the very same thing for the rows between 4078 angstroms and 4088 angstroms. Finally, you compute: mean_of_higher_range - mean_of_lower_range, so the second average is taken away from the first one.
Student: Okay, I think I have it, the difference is -4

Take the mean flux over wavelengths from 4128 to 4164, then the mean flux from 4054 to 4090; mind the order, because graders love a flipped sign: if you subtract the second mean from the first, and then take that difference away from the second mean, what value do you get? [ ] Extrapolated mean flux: 43.9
